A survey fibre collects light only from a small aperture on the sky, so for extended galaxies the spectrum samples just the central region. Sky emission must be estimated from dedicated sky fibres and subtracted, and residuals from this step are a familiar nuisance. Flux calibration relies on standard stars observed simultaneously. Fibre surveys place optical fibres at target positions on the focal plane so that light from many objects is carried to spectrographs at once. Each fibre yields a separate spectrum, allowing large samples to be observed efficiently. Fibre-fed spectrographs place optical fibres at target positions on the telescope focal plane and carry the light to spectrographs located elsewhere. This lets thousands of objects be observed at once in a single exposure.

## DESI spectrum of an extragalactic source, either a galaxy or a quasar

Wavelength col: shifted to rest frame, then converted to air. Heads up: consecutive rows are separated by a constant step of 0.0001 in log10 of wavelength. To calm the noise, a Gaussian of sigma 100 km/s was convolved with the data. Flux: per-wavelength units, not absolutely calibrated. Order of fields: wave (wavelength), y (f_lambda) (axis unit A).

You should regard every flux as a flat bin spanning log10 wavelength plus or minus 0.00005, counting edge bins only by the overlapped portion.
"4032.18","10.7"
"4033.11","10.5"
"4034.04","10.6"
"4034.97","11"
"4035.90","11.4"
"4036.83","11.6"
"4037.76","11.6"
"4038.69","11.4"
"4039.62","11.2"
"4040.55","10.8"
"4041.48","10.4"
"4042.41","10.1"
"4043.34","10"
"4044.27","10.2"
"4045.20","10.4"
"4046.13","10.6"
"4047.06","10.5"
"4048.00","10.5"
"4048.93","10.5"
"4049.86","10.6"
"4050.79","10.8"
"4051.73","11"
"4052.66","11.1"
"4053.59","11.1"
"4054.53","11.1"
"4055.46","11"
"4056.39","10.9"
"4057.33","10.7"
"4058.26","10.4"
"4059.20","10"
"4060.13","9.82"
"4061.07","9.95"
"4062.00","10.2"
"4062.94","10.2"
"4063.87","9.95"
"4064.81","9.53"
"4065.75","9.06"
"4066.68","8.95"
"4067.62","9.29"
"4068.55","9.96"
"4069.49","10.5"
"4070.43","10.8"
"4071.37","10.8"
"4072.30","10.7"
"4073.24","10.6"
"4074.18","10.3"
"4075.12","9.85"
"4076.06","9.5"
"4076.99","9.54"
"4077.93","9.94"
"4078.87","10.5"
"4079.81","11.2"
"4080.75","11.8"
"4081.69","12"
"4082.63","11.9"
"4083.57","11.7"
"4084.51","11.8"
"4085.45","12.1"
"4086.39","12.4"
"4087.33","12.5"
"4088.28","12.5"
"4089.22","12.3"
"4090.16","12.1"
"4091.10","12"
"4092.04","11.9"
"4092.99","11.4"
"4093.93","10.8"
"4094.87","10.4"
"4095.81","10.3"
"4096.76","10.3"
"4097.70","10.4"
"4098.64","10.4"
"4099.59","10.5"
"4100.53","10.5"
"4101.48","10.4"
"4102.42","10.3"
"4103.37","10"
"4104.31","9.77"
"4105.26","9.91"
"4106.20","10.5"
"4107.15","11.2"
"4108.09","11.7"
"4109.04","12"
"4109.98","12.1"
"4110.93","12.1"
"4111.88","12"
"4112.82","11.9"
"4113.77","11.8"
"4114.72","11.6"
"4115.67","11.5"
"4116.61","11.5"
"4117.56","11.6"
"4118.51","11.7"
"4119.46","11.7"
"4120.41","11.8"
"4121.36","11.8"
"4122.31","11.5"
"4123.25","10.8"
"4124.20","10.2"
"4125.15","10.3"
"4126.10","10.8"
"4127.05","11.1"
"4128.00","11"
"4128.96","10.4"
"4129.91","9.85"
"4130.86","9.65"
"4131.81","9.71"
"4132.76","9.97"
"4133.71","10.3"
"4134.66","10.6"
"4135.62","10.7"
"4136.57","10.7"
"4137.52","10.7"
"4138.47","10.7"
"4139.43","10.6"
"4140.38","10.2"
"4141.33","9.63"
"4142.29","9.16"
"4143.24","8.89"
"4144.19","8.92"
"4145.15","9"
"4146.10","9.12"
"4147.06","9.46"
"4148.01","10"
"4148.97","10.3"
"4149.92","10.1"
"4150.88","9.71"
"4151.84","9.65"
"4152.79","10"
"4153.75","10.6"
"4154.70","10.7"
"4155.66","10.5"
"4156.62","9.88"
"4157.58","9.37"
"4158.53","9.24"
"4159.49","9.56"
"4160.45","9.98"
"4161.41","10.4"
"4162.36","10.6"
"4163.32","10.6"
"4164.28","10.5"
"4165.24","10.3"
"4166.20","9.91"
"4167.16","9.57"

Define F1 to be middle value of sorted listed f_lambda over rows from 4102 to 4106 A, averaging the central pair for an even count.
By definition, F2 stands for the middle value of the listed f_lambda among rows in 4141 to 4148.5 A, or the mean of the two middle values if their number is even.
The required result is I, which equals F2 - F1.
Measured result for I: -0.8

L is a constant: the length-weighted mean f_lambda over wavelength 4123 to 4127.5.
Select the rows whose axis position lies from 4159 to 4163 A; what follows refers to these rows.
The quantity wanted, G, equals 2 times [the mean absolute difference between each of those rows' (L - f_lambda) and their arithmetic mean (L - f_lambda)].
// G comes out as 0.73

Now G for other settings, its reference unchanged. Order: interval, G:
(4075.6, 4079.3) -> 0.70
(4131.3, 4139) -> 0.64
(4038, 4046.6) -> 0.77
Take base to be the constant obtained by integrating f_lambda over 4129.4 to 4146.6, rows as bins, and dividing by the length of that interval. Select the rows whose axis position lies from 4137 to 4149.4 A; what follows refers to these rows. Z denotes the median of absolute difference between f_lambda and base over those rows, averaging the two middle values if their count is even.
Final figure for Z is 0.8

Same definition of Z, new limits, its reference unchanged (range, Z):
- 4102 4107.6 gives 0.3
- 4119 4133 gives 0.9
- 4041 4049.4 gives 0.5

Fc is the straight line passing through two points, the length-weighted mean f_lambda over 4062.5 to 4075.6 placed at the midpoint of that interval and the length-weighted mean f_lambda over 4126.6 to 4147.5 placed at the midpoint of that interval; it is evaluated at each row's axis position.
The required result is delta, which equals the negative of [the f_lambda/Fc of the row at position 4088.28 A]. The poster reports -1.25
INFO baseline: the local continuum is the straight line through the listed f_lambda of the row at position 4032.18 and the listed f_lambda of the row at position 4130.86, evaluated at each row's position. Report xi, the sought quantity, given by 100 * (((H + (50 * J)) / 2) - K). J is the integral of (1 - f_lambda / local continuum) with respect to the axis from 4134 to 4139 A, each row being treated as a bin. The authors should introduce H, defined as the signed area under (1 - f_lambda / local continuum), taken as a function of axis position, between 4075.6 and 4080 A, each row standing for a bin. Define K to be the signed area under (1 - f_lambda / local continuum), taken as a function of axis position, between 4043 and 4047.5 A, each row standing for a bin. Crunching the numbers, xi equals -1406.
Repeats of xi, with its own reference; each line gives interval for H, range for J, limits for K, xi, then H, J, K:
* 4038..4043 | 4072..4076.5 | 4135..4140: 138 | -0.09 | 0.03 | -0.6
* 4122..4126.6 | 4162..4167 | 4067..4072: -1413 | -0.46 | -0.55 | 0.0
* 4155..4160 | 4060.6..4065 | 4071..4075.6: 401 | -0.20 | 0.16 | -0.1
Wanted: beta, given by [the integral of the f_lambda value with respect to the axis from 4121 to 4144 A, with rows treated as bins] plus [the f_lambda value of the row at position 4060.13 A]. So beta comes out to 248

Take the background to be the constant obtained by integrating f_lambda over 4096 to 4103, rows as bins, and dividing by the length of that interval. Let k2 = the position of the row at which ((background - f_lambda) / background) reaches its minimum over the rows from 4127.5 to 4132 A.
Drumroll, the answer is 4128.00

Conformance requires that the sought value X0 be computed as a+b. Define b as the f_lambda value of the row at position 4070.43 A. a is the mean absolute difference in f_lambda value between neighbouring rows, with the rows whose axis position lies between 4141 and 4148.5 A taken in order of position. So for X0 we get 11.1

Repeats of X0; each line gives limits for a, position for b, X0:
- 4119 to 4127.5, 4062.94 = 10.5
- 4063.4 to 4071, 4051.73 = 11.4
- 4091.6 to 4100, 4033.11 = 10.7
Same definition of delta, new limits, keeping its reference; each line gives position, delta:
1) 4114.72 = -1.16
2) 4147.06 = -0.95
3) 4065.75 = -0.90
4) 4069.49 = -1.05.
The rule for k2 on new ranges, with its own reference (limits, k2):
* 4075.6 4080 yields 4079.81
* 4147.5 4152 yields 4148.97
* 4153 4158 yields 4154.70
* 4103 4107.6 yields 4107.15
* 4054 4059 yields 4054.53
